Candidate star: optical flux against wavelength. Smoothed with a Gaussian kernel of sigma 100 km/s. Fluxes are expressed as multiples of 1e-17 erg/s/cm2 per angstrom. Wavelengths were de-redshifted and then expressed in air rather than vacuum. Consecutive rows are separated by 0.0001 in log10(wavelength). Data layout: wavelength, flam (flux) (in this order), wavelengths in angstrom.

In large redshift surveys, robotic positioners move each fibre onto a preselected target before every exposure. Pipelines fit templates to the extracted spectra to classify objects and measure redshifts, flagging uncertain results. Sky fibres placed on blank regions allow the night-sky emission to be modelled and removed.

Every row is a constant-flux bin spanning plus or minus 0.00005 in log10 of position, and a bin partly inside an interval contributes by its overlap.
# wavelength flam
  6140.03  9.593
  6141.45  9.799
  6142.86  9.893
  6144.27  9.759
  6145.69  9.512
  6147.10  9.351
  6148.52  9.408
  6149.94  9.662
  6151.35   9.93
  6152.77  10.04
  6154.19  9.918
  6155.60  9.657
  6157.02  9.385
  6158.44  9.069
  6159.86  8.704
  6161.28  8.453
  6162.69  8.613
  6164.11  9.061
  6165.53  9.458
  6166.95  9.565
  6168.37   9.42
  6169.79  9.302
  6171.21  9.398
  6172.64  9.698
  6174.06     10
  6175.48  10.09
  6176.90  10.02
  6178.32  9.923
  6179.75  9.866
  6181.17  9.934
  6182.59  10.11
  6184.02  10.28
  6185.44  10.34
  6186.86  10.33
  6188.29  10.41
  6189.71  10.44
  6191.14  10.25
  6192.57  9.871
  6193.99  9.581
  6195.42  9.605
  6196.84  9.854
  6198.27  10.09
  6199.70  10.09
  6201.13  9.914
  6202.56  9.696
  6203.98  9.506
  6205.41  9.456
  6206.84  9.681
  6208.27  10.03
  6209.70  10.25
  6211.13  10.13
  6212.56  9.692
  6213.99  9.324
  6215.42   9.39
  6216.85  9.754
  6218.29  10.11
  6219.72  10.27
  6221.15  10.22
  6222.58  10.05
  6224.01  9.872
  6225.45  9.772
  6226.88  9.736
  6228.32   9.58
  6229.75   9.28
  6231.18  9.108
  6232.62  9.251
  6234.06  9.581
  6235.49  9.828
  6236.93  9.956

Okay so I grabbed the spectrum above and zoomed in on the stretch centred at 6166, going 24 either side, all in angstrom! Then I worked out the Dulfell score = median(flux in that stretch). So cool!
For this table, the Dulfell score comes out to 9.7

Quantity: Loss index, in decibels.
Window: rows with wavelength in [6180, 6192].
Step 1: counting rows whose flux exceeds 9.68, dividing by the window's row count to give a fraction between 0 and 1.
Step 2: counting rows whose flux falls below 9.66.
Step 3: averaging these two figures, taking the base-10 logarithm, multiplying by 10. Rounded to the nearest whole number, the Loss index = -3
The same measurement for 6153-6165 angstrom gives 6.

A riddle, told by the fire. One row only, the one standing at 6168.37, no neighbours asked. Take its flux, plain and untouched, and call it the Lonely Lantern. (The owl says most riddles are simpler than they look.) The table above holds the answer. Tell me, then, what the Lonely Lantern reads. 9.42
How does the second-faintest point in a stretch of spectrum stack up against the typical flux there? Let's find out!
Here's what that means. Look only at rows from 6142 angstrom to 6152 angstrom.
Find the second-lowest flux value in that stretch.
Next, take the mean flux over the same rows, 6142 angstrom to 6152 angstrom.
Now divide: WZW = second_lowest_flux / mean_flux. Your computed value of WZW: 0.975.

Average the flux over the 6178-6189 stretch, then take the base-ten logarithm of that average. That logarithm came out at 1.01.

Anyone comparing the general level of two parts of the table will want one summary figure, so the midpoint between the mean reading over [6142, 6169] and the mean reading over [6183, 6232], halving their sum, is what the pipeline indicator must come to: 9.6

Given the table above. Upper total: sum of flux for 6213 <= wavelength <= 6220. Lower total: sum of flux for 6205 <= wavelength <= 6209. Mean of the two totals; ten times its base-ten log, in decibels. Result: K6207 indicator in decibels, 15.9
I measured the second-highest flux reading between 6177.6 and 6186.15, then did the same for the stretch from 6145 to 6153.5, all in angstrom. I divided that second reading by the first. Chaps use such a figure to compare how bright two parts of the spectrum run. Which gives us 0.97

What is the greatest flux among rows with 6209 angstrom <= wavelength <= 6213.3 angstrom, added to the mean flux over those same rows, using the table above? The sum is 20.3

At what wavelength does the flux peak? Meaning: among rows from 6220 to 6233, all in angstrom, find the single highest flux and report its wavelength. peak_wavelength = 6221.15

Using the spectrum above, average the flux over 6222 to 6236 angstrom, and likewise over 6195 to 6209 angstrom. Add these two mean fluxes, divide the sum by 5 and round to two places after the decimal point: 3.88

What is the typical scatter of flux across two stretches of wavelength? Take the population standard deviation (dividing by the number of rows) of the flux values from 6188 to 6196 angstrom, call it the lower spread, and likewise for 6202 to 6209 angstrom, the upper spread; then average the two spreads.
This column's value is 0.28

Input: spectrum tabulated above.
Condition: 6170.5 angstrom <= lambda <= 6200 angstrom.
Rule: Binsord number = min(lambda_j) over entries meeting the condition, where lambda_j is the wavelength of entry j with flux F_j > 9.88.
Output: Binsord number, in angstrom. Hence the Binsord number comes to 6174.06 angstrom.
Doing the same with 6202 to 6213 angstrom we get 6208.27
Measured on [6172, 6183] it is 6174.06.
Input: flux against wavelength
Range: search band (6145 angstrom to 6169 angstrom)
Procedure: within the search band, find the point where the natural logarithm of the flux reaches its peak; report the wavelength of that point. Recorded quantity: 6152.77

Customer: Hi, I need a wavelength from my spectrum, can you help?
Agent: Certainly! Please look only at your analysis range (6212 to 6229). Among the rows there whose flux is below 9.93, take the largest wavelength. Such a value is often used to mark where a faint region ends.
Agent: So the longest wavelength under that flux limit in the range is 6228.32 angstrom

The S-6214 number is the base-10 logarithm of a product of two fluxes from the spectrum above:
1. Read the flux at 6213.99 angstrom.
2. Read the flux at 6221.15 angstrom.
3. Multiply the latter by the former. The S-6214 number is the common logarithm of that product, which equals 1.98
